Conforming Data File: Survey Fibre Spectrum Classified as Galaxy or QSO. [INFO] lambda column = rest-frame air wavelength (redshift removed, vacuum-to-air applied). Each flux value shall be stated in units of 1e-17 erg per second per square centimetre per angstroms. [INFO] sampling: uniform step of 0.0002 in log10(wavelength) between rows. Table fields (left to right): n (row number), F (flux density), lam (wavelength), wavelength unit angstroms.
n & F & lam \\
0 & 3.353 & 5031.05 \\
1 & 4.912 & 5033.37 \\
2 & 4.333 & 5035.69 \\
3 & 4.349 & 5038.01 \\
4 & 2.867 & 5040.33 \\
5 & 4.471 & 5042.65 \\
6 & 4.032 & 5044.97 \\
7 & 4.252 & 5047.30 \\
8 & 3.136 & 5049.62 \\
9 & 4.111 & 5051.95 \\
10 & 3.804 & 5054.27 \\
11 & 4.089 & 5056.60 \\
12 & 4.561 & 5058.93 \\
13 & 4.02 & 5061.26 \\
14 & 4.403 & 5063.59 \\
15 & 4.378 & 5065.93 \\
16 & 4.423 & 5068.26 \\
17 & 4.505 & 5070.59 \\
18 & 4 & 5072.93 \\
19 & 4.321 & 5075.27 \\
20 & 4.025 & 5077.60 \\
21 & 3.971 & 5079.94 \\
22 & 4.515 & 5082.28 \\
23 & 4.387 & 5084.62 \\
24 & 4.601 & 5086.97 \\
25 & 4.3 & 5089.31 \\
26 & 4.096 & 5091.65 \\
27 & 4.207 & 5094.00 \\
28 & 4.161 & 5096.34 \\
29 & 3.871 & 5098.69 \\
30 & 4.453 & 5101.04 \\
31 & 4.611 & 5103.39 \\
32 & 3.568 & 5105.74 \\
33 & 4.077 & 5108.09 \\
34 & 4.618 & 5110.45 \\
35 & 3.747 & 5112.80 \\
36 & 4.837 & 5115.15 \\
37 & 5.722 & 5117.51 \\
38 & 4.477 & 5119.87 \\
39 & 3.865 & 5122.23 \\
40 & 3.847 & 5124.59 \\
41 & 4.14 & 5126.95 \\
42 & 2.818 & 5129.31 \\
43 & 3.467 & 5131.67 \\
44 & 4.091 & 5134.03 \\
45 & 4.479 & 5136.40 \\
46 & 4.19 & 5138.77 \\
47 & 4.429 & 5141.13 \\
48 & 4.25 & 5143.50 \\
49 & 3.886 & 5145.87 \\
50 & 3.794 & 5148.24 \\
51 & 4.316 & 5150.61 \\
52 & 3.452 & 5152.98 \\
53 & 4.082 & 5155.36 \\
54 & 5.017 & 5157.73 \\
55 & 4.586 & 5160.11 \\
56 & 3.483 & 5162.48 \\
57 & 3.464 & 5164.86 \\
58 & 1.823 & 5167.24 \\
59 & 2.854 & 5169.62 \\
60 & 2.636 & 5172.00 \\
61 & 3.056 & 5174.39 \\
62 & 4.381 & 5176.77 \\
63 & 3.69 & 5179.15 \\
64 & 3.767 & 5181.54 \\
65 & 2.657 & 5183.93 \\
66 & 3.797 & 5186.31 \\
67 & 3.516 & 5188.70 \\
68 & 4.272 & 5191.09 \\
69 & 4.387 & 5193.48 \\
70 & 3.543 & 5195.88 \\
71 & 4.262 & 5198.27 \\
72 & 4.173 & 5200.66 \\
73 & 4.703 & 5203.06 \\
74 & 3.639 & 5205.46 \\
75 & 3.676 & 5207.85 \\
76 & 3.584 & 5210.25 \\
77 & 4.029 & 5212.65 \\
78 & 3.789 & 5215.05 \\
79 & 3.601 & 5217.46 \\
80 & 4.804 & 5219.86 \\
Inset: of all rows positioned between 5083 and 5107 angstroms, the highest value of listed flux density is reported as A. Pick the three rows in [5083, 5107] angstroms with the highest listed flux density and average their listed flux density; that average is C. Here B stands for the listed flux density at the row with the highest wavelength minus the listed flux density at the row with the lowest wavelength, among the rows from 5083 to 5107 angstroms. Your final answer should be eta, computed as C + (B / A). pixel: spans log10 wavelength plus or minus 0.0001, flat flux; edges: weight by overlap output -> 4.38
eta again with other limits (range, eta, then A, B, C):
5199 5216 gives 4.22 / 4.703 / -0.4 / 4.3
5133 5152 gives 4.46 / 4.479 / 0.2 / 4.4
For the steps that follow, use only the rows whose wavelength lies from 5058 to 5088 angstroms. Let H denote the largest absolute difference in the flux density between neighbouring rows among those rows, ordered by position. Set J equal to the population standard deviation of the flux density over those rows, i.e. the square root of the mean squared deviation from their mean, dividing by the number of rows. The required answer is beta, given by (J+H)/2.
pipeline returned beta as 0.4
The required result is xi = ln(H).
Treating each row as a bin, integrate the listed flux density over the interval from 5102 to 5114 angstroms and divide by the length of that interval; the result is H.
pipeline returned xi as 1.42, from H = 4.13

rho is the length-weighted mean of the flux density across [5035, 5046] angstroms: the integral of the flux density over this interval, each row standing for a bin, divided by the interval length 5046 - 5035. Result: 4.00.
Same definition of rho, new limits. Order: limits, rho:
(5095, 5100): 4.04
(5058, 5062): 4.30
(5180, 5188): 3.43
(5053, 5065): 4.18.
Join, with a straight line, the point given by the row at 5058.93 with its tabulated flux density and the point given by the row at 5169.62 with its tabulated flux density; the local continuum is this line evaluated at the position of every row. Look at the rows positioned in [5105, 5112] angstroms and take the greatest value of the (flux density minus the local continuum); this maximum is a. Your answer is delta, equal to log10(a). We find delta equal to -0.07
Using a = 0.9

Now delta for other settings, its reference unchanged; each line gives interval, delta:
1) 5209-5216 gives 0.26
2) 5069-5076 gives -0.91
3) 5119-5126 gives -0.07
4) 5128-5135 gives -0.16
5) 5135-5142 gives 0.06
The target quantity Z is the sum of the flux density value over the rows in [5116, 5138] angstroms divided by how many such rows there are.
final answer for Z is 4.10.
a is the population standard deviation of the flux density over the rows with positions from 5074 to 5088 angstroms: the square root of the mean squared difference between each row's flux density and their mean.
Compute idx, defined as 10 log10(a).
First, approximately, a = 0.23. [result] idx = -6.3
